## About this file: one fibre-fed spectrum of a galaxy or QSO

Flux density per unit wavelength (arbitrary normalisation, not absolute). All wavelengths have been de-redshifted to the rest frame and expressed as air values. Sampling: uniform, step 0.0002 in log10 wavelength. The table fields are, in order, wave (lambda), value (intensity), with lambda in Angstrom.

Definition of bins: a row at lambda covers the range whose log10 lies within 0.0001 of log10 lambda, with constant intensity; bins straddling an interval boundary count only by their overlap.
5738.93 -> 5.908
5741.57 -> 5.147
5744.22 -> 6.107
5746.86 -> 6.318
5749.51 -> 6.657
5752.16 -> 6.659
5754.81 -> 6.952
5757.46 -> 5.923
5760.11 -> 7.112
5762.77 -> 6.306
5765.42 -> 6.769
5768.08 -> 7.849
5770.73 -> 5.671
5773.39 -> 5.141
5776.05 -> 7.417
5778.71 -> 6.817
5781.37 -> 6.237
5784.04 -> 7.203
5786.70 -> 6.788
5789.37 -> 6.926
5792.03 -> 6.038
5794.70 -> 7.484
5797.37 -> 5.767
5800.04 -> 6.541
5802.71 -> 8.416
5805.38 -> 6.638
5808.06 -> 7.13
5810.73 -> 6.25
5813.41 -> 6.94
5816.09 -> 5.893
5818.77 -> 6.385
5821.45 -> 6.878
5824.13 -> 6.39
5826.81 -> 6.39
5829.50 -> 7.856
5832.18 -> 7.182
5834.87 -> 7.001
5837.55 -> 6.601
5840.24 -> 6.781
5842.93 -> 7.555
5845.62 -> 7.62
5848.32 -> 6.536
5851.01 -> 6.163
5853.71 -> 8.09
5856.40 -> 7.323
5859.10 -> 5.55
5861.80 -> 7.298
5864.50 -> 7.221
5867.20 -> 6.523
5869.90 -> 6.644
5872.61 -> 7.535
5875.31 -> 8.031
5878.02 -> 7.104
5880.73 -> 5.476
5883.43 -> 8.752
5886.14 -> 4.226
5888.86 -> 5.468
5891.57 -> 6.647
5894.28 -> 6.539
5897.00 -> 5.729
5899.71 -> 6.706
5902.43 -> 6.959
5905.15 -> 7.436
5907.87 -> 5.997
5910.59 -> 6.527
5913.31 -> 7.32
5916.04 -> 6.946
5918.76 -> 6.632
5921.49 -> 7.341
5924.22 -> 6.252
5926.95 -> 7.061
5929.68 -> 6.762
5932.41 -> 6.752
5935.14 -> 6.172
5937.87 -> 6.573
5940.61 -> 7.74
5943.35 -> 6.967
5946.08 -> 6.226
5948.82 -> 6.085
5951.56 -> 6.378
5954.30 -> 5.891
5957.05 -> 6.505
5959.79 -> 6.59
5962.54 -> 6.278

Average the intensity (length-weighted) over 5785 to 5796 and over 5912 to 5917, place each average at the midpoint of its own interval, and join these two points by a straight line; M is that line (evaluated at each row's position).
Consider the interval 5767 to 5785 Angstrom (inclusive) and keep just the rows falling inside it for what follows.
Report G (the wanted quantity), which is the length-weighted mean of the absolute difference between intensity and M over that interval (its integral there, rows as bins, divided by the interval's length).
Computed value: 0.78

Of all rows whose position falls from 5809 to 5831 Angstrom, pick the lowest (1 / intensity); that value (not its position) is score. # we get 0.127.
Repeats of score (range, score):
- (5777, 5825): 0.119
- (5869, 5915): 0.114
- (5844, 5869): 0.124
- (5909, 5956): 0.129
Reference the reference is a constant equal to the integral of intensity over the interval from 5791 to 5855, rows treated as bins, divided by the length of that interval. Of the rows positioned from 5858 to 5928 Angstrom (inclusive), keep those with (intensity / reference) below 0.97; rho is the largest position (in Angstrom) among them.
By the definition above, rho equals 5924.22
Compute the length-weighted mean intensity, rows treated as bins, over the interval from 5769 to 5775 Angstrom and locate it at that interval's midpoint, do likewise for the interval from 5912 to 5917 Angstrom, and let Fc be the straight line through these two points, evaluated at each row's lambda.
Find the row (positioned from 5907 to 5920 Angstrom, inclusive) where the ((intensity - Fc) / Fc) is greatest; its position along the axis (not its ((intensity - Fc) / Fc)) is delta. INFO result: 5913.31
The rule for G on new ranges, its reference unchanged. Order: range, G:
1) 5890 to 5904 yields 0.59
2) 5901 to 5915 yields 0.47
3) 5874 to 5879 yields 0.56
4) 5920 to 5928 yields 0.41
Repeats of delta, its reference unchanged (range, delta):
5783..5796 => 5794.70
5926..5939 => 5926.95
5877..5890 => 5883.43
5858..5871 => 5861.80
